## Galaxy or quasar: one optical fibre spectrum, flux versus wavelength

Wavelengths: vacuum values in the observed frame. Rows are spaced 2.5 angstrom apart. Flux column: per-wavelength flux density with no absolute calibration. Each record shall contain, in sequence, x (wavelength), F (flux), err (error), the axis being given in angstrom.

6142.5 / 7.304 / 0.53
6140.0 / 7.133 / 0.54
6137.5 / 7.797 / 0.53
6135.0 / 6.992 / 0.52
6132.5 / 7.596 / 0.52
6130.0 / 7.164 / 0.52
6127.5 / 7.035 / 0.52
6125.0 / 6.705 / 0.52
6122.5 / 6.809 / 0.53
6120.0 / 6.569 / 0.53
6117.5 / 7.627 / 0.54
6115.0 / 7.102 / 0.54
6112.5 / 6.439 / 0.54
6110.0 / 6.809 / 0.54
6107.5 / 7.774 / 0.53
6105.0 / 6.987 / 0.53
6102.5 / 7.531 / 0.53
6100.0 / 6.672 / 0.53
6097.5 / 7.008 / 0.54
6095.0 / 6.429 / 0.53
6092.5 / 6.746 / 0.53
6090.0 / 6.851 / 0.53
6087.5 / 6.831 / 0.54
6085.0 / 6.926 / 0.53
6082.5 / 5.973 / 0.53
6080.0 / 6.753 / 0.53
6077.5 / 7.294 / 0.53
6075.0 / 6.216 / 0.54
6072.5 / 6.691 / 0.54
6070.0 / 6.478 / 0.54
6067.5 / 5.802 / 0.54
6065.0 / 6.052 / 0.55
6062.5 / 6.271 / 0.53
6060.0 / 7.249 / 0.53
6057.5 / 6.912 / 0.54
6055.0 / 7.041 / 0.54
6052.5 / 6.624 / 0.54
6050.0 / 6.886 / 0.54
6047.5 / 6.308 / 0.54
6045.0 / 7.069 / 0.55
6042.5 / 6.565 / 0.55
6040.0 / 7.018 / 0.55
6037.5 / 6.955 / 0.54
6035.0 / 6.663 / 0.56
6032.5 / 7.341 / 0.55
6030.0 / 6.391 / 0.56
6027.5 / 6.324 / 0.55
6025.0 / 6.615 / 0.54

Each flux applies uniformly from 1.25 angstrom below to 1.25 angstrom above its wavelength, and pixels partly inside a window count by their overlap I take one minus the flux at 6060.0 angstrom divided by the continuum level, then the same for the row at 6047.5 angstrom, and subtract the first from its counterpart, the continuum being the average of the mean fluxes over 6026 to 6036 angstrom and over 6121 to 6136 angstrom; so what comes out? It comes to 0.14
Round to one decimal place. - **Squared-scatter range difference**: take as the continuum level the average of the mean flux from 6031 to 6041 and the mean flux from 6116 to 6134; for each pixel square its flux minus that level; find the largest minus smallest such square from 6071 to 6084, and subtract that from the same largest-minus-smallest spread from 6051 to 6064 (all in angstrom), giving -0.5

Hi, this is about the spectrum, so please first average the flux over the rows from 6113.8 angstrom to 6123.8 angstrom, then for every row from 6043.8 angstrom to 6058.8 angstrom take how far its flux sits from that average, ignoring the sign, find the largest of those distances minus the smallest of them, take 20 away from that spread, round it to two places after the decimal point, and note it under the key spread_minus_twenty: -19.30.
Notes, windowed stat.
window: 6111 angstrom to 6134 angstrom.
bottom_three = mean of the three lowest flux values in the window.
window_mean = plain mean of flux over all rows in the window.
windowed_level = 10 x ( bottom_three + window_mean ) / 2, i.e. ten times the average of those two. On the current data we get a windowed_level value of 67.9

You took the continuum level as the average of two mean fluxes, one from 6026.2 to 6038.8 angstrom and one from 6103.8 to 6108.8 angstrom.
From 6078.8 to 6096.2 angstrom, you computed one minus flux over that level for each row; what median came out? 0.043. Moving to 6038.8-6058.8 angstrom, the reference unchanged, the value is 0.022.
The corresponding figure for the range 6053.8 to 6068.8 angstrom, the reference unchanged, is 0.066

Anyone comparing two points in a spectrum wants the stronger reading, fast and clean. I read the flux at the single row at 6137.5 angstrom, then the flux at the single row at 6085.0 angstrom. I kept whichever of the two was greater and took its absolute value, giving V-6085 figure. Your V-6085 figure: 7.80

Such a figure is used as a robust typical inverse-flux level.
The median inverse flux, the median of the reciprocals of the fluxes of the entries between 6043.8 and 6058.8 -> 0.145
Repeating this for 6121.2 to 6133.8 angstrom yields 0.142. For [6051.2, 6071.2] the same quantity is 0.153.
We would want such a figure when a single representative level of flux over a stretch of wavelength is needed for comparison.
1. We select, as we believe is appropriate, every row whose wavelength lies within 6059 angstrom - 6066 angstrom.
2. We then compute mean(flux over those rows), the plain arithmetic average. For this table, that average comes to 6.5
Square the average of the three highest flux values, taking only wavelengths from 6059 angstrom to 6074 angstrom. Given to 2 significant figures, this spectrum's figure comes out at 46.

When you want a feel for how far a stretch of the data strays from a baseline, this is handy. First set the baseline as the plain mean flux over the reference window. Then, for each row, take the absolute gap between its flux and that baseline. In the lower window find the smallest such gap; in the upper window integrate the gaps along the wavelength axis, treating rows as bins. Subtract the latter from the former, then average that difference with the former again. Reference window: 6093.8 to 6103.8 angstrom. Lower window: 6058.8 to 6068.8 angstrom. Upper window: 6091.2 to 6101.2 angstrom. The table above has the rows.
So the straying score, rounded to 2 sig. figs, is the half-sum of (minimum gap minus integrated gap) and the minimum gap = -0.89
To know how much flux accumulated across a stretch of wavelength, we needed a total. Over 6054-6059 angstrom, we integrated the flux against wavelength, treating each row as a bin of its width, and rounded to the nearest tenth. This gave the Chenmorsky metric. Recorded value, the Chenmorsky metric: 34.9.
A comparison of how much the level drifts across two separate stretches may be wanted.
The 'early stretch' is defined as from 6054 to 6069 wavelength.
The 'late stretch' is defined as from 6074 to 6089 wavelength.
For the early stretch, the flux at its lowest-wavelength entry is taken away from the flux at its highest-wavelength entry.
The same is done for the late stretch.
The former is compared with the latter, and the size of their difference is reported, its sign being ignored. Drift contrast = 1.9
